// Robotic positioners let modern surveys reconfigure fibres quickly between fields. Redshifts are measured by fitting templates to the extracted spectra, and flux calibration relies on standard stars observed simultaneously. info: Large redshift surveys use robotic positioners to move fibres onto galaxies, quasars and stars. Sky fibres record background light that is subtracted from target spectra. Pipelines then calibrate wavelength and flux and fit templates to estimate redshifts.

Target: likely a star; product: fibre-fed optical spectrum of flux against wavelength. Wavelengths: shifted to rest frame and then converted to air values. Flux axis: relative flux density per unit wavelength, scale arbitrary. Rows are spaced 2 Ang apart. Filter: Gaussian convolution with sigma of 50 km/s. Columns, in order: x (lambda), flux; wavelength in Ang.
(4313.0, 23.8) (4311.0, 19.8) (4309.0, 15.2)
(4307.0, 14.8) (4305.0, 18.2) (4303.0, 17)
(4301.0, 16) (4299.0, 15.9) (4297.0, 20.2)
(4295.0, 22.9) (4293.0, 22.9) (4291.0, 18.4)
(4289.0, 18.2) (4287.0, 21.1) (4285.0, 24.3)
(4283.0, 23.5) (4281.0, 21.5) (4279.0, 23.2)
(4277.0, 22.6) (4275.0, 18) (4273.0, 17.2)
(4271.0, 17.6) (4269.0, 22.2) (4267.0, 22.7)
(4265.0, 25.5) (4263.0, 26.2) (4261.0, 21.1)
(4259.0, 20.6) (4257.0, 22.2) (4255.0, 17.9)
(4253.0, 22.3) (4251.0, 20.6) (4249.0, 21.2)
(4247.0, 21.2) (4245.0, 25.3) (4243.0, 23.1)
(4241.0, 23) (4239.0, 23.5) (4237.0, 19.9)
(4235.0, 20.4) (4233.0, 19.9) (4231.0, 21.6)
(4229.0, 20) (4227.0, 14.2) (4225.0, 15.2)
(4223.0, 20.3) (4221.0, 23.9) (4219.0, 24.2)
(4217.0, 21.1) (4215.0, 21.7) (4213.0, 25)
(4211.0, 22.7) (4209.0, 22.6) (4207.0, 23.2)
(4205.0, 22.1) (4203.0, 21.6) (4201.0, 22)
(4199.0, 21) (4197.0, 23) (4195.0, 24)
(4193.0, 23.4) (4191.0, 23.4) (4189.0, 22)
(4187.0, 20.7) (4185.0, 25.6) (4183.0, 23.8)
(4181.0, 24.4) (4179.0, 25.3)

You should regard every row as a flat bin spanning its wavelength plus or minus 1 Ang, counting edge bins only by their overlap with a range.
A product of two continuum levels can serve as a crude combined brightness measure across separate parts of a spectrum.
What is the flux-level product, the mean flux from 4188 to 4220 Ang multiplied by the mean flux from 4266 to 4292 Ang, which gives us 472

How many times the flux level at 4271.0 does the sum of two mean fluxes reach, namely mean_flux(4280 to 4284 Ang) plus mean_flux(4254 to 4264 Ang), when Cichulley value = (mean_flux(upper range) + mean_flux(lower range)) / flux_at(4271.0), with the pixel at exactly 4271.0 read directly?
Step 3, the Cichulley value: 2.5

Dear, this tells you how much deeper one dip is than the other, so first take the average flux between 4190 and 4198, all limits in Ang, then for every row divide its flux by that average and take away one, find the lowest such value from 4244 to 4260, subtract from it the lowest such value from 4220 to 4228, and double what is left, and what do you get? 0.3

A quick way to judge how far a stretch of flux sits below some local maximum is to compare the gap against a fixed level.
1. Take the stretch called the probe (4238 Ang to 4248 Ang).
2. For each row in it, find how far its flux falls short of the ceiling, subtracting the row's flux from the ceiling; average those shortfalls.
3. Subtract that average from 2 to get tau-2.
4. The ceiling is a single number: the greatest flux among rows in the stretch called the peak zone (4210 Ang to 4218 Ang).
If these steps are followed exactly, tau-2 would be 0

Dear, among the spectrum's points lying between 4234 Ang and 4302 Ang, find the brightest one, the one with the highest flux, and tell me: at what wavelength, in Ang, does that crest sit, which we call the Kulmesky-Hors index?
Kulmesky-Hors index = 4263.0 Ang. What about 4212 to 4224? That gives 4213.0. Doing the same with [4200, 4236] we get 4213.0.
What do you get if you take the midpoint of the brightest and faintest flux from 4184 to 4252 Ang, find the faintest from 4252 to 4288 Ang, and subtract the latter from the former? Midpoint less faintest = 2.7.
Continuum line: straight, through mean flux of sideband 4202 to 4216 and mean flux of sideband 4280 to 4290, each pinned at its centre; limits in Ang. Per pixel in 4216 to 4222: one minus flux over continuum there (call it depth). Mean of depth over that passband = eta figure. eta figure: -0.022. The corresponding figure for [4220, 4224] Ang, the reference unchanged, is 0.019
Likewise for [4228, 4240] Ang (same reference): 0.067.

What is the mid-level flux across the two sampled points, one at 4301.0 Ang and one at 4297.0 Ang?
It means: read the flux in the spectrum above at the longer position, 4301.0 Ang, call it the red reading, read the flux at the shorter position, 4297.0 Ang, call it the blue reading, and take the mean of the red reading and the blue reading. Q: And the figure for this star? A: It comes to 18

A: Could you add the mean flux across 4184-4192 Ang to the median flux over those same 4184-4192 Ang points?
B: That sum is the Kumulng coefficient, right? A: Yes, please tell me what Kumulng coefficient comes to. 46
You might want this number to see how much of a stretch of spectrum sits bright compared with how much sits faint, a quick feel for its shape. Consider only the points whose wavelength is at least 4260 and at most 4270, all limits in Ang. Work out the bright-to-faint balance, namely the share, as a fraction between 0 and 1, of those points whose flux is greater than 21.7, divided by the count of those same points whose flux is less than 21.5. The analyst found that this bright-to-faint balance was 0.80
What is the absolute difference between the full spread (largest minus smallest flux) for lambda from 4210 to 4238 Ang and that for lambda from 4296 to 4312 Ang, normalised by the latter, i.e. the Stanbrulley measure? 1.0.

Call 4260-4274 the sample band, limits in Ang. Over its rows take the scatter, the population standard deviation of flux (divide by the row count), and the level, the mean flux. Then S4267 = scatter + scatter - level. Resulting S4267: -15.3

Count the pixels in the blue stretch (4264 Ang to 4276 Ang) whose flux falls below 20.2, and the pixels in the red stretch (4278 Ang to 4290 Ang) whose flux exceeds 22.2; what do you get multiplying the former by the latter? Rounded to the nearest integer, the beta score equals 9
